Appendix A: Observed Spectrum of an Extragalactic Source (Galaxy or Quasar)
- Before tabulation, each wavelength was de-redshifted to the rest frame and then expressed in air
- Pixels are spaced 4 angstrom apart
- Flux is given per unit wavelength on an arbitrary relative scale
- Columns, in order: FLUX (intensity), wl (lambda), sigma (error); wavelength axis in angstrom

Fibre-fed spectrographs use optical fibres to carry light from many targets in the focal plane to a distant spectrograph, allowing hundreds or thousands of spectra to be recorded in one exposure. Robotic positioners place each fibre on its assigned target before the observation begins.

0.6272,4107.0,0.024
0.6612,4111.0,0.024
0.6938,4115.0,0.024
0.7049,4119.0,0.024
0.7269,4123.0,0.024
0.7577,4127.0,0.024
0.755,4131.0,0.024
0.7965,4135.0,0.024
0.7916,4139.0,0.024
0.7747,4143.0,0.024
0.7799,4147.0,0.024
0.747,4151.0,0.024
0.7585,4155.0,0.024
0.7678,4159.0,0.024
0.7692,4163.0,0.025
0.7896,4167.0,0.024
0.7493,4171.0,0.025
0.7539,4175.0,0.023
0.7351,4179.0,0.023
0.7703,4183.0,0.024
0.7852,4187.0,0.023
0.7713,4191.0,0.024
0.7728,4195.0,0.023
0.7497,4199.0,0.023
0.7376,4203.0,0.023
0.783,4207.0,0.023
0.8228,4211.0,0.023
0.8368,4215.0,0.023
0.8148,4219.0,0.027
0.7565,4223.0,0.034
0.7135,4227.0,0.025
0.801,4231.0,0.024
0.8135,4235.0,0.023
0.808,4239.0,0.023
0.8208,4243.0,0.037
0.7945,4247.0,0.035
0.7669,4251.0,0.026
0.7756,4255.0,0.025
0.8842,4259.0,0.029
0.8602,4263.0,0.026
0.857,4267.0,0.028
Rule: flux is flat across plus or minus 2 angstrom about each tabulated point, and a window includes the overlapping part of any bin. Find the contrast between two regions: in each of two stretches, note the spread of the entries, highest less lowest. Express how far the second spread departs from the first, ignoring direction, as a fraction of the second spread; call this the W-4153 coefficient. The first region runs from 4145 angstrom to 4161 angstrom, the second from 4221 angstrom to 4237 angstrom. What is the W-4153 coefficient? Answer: 0.67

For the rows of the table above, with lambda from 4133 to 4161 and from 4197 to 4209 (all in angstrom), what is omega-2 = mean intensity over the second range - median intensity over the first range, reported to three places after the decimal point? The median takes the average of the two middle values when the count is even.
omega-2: -0.018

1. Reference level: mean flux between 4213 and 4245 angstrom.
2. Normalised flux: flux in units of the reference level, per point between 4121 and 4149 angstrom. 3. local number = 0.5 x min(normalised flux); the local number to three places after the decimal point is 0.457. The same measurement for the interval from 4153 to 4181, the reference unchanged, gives 0.462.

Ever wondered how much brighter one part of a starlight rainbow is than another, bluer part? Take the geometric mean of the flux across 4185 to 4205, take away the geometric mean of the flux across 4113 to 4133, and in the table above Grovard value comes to 0.036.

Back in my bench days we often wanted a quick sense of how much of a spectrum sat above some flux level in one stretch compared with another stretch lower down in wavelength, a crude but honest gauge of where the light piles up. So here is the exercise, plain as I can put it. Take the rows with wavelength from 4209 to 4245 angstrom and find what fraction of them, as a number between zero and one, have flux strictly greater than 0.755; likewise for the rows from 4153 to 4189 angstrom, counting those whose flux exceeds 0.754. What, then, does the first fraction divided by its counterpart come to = 1.33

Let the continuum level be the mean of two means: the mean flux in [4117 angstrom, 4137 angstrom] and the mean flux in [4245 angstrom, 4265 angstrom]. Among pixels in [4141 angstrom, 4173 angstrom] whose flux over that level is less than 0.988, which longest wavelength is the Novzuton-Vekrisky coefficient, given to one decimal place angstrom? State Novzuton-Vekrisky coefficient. 4171.0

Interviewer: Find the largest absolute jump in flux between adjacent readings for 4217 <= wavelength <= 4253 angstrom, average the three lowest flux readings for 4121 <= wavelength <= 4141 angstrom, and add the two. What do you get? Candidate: 0.83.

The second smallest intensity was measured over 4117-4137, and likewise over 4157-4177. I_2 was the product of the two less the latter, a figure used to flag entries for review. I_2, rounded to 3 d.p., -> -0.206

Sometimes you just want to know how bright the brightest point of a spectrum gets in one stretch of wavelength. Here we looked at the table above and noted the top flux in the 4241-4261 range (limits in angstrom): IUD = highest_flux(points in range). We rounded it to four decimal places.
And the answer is 0.8842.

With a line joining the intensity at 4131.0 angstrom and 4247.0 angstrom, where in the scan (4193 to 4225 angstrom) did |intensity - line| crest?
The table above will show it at 4215.0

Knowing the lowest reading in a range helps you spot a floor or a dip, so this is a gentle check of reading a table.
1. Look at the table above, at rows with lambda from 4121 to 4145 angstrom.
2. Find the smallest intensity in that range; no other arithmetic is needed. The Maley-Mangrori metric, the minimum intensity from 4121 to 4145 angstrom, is 0.7269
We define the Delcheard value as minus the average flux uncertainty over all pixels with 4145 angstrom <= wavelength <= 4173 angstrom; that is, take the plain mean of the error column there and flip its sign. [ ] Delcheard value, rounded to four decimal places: -0.0243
